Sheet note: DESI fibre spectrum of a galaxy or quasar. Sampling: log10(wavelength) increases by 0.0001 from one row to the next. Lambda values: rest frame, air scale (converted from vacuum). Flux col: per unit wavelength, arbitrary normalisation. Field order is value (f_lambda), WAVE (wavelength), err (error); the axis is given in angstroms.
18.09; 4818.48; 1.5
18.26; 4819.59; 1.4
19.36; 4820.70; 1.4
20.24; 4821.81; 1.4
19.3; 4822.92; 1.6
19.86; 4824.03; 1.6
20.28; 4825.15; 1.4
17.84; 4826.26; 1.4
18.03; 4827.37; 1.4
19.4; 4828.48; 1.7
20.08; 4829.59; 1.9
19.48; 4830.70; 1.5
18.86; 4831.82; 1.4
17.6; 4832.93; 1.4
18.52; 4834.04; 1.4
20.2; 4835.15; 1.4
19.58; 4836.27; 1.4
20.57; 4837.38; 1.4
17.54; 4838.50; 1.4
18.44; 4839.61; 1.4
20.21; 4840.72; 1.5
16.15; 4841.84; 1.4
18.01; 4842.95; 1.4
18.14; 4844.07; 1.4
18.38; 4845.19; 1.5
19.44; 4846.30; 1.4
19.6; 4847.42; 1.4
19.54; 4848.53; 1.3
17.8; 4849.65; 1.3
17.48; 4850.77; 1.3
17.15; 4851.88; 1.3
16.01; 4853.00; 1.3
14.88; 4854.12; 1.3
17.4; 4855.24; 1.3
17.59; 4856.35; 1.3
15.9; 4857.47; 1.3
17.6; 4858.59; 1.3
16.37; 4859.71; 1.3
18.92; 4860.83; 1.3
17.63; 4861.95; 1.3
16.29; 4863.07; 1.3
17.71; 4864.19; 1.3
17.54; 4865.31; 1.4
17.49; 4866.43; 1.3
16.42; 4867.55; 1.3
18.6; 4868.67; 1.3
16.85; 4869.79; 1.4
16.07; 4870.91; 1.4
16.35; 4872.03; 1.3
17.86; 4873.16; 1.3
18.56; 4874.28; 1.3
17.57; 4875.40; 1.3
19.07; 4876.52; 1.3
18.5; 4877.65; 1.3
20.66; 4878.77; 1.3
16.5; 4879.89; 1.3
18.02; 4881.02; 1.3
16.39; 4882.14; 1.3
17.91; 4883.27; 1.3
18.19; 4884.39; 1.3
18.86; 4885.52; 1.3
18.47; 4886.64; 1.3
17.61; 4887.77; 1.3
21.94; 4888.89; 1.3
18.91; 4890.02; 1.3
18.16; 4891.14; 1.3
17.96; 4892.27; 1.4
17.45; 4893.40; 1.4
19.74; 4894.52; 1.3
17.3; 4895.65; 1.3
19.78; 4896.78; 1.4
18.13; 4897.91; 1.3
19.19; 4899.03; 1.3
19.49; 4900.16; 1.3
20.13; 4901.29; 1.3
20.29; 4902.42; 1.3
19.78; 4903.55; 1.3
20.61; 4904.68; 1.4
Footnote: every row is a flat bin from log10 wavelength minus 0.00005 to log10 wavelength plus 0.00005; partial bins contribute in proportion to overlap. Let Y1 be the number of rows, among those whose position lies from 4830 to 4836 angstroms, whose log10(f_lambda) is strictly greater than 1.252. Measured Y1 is 4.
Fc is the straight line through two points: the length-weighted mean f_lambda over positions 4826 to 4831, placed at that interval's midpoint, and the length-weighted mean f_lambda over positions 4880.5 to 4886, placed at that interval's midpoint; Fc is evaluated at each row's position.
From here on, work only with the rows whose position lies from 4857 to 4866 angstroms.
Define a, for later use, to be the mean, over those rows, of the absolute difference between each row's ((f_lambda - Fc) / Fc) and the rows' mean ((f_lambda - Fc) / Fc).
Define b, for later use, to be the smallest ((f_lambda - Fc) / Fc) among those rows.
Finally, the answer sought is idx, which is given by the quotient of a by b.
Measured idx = -0.33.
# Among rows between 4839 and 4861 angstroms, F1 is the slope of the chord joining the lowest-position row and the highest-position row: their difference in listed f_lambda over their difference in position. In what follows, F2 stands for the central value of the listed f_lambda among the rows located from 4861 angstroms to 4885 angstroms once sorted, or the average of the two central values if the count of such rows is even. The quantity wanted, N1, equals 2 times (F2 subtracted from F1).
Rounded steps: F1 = 0.02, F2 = 17.6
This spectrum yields -35.2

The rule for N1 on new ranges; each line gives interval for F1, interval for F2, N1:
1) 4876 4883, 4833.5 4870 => -36.2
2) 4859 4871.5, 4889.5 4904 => -38.4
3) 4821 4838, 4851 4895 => -35.2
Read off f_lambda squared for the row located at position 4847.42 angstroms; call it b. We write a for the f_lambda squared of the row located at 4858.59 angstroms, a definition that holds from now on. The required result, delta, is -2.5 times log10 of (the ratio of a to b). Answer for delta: 0.23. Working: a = 310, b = 384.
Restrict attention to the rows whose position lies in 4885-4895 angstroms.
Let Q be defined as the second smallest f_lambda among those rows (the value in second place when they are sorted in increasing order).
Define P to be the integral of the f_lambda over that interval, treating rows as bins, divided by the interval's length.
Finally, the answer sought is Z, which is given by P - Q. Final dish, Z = 1.19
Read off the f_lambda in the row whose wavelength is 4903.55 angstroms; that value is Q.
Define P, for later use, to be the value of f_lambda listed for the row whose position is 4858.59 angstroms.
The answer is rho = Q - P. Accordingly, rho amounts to 2.2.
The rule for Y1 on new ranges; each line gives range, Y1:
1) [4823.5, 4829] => 4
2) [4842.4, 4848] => 5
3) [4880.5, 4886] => 4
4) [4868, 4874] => 1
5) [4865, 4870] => 1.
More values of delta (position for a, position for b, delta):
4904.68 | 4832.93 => -0.34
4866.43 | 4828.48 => 0.23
